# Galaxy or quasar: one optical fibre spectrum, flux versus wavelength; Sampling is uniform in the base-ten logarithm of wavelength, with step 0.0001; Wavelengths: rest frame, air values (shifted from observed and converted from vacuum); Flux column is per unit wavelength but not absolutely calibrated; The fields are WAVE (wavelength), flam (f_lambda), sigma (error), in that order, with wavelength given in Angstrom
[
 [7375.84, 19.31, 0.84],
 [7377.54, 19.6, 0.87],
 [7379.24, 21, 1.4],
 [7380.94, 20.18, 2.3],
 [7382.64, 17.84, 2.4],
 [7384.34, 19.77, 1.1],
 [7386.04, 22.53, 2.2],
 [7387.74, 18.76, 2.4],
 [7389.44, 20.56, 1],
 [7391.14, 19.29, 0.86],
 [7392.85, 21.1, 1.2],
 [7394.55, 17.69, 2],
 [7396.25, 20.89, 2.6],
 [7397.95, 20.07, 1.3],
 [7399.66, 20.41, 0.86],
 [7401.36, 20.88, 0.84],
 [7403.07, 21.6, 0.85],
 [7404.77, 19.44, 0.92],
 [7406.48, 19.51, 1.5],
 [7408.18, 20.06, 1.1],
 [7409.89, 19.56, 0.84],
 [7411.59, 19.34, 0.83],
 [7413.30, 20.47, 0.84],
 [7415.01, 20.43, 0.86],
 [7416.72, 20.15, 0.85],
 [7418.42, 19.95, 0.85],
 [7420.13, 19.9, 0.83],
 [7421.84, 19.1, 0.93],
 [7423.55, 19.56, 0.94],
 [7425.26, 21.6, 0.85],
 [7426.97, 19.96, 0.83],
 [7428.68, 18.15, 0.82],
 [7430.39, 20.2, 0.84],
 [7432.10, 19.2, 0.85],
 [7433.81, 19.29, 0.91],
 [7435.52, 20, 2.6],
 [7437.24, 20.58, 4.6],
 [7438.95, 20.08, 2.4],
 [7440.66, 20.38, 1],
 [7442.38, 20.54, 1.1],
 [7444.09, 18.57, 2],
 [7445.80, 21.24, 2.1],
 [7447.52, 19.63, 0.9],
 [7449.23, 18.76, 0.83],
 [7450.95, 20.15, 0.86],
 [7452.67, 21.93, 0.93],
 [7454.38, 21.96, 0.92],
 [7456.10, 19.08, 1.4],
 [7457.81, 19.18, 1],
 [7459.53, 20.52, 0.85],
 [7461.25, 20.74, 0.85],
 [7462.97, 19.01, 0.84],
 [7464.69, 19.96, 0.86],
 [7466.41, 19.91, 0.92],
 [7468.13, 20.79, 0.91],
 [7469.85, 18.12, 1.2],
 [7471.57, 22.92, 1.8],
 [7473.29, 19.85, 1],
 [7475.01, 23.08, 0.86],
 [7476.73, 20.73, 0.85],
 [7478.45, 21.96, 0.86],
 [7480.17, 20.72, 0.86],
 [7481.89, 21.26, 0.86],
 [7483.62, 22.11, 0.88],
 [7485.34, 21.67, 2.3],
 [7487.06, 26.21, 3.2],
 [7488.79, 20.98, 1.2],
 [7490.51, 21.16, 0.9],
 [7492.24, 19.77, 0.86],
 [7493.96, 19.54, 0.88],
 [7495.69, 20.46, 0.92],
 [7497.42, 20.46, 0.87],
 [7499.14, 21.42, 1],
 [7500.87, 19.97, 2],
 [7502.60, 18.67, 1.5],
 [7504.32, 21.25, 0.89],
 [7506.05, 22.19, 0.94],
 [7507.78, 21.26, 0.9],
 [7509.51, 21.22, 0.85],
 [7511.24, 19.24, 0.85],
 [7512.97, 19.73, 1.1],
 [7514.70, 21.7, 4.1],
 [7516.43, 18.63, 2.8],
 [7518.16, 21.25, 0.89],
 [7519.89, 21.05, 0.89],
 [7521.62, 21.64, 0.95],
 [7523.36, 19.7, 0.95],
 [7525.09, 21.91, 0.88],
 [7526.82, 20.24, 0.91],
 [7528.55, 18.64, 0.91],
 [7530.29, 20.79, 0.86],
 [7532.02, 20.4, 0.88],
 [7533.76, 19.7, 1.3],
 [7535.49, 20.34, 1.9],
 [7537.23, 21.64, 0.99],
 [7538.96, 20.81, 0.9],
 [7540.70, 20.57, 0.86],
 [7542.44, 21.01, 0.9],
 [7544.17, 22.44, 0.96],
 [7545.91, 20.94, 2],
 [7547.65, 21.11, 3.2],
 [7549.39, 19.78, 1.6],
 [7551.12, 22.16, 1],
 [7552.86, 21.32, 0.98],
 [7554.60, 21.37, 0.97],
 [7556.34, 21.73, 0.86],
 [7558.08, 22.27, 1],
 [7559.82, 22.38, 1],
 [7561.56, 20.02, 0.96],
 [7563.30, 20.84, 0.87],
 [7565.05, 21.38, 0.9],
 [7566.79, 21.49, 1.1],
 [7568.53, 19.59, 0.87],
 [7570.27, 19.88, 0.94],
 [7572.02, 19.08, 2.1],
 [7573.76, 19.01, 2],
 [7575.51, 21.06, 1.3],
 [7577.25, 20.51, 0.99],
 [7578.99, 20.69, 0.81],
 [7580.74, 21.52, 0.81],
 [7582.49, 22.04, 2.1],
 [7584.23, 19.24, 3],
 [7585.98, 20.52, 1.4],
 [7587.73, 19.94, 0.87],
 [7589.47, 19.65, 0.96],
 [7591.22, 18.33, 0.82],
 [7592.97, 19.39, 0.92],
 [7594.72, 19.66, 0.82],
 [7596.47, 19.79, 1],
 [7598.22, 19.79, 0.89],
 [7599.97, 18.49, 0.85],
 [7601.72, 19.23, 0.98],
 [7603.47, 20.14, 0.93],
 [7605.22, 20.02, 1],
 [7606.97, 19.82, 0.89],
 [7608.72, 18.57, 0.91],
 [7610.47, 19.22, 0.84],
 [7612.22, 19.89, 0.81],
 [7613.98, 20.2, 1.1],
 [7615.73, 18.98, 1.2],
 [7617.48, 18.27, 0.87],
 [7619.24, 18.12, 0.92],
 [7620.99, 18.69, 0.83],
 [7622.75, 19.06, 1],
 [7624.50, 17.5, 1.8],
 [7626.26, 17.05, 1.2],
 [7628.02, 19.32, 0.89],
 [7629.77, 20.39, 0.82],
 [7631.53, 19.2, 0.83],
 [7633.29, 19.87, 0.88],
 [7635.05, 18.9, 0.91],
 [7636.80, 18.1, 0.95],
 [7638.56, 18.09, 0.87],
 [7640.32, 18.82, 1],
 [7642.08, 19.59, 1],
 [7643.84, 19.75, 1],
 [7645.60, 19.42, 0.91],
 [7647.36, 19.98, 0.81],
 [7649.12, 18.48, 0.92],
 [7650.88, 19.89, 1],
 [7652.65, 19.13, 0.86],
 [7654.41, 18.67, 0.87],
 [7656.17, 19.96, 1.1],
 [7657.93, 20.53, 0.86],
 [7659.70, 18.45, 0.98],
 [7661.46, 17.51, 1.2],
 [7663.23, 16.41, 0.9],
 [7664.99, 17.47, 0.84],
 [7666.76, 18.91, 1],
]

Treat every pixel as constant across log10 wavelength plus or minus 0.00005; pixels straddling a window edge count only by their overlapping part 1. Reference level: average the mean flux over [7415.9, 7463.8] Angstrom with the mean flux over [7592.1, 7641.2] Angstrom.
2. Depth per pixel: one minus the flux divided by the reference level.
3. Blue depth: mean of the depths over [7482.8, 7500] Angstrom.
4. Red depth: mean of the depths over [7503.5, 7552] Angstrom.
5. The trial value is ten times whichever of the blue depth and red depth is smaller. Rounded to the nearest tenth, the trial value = -0.9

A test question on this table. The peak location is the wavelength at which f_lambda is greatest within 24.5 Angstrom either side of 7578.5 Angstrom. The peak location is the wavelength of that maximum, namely 7559.82 Angstrom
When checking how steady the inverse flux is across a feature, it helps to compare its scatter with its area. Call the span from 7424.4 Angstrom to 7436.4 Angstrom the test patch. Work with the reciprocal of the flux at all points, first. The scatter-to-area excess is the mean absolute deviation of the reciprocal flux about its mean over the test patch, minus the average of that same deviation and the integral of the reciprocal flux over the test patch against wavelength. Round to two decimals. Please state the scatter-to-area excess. -0.30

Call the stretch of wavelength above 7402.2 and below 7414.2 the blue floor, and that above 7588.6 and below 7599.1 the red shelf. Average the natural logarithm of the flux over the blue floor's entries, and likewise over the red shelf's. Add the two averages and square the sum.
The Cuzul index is 35.5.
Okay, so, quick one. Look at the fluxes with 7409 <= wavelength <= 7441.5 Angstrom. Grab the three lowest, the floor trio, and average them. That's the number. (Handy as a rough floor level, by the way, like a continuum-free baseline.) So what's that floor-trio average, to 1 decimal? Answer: 18.8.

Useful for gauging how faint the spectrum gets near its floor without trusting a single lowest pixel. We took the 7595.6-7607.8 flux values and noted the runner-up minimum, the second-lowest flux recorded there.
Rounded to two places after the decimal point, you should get 19.23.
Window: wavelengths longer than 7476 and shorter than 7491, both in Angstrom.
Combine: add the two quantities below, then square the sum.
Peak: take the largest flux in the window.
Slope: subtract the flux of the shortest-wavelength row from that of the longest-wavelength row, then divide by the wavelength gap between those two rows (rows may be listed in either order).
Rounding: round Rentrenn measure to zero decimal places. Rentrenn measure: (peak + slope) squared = 689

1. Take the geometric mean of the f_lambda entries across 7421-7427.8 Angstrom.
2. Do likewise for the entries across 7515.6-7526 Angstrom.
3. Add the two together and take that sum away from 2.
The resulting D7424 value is -38.7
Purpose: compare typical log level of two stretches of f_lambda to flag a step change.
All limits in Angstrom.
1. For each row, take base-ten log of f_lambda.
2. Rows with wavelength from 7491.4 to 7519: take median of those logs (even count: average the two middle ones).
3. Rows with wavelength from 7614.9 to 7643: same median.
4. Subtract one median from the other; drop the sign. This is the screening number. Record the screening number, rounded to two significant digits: 0.035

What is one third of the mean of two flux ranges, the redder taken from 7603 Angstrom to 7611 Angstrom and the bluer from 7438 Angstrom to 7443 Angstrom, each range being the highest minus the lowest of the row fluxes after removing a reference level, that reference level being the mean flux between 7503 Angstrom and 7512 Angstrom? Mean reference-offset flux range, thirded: 0.34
